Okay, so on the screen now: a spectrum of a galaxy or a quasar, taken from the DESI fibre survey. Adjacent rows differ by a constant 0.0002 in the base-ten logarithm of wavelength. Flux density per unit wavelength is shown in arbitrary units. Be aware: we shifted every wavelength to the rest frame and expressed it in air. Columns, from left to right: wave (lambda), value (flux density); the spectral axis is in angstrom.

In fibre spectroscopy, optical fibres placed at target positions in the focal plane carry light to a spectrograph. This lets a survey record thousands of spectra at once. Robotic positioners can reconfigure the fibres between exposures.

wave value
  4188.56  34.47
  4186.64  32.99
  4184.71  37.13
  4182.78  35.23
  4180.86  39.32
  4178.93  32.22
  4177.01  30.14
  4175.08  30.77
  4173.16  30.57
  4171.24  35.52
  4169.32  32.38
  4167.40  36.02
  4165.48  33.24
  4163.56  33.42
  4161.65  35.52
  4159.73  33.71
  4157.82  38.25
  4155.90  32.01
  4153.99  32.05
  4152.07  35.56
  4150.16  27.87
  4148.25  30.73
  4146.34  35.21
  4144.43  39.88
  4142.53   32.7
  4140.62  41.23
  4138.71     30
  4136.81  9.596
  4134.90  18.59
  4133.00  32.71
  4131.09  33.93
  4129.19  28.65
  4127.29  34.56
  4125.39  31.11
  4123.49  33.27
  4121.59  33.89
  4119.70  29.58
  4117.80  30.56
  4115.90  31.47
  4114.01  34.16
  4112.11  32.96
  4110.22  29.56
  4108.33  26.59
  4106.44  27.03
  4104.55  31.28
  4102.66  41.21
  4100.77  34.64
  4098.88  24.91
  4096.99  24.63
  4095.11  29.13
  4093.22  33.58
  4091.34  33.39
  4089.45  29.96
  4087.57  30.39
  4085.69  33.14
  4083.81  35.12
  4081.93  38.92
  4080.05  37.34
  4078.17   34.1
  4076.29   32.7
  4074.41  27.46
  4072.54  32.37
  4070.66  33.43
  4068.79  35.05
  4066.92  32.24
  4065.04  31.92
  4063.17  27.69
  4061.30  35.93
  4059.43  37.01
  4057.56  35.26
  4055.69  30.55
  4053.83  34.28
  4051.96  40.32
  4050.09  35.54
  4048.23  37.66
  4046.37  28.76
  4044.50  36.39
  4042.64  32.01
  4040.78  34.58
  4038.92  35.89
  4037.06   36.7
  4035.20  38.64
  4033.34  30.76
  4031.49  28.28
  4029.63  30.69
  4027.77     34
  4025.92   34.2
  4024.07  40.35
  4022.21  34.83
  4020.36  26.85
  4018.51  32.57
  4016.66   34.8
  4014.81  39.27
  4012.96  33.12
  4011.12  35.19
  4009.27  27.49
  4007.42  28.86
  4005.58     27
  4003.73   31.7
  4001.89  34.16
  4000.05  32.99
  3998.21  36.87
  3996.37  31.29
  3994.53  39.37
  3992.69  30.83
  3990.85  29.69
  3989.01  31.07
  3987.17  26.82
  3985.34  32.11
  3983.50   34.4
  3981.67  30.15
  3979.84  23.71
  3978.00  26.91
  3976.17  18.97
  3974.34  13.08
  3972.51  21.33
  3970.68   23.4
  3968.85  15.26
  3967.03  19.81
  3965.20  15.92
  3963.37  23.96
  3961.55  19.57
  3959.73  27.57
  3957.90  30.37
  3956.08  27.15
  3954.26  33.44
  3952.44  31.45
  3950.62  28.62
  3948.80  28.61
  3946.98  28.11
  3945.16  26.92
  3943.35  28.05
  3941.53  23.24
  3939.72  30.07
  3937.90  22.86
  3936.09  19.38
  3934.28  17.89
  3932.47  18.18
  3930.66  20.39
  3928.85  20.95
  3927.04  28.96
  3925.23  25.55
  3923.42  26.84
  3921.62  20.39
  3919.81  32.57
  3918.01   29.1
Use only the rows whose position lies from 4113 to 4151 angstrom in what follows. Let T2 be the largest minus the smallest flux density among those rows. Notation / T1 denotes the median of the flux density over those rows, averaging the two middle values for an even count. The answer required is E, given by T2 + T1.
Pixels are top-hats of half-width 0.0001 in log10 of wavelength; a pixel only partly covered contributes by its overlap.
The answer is 64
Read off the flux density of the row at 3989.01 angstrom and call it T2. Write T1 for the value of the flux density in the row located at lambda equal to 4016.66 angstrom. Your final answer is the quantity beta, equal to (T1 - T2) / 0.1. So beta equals 37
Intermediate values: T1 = 34.8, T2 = 31.07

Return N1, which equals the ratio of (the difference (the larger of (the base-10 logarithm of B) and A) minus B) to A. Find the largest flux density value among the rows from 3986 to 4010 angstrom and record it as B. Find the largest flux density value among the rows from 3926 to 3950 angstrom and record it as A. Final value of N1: -0.31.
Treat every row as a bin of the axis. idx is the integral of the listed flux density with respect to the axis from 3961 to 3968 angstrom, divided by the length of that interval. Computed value 19.8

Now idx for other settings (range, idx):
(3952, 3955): 32.6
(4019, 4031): 33.2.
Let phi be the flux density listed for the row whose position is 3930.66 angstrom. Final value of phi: 20.39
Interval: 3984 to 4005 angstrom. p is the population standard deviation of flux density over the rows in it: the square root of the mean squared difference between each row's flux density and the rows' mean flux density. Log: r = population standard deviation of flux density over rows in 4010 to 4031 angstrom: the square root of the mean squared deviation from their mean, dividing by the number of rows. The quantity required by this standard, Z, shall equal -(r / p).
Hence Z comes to -1.1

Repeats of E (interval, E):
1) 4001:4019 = 45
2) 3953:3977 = 42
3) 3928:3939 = 25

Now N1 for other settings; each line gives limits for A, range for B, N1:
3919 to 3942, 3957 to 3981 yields 0.07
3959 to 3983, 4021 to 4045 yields -0.34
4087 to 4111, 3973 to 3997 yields 0.04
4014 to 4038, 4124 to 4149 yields -0.02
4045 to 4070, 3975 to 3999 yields 0.02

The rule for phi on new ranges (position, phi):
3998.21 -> 36.87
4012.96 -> 33.12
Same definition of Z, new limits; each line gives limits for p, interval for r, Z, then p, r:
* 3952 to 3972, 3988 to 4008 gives -0.6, 5.9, 3.4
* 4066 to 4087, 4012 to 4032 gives -1.4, 2.8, 3.9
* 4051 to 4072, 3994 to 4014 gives -1.1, 3.2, 3.7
